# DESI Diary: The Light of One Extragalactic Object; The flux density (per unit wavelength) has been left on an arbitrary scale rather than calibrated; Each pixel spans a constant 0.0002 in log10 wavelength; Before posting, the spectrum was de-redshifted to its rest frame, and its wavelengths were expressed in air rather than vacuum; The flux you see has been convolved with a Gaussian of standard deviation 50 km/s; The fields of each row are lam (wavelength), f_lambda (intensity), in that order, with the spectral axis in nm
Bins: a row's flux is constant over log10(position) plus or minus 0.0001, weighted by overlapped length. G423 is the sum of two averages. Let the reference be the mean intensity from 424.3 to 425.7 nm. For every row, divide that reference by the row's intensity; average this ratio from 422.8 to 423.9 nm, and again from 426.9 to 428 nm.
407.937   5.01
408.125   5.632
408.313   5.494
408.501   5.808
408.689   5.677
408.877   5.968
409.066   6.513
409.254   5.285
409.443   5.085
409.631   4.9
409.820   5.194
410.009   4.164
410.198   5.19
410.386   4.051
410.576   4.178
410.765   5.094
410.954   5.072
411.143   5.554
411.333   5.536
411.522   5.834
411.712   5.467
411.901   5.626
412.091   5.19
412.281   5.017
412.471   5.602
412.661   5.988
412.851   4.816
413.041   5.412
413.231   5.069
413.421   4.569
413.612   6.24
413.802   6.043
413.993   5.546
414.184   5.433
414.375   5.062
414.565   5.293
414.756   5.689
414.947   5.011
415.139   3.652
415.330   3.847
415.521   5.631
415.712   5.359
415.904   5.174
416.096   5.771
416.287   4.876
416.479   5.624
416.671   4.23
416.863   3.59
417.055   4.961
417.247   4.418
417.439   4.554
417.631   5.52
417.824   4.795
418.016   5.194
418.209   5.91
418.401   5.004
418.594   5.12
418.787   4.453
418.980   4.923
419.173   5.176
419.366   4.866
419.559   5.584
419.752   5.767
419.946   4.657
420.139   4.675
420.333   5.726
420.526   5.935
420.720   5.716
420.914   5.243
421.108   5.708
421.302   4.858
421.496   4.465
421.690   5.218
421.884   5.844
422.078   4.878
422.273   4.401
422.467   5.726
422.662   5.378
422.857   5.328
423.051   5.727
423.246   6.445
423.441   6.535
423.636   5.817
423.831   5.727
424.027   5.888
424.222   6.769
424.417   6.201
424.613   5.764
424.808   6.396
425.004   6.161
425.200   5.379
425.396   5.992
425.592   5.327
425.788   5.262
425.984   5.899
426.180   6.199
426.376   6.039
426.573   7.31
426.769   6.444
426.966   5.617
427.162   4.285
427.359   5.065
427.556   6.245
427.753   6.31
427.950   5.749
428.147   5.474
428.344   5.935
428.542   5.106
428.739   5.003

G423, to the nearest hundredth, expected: 2.08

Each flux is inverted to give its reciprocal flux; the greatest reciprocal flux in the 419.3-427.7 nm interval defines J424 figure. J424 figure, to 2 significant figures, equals 0.23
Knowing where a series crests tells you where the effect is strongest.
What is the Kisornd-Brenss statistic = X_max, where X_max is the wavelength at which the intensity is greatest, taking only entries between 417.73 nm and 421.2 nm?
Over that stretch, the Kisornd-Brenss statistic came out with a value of 420.526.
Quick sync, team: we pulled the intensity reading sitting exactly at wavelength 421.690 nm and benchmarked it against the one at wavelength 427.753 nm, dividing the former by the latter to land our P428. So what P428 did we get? 0.83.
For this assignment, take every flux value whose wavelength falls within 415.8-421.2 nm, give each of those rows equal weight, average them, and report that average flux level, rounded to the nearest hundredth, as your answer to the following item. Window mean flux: 5.11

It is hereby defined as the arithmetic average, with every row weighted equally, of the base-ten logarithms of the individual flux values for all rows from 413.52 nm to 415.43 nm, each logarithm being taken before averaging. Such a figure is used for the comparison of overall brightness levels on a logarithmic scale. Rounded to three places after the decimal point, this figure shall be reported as 0.709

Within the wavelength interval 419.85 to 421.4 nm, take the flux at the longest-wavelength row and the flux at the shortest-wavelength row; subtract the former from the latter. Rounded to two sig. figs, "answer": -0.20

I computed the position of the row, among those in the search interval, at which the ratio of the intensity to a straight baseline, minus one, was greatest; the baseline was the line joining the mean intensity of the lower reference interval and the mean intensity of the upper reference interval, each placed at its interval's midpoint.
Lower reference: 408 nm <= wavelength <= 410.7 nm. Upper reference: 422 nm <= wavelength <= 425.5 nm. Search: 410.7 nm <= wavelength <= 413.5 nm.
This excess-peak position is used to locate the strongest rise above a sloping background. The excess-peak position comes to 412.661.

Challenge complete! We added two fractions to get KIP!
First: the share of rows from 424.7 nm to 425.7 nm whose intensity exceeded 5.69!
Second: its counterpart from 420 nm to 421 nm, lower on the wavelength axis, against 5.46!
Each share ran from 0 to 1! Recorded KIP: 1.2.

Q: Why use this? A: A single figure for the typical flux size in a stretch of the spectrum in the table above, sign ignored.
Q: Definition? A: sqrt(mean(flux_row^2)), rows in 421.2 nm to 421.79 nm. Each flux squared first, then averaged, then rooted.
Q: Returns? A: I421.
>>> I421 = 4.9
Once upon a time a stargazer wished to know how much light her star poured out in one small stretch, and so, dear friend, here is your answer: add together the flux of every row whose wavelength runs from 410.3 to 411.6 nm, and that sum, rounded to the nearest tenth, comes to 35.3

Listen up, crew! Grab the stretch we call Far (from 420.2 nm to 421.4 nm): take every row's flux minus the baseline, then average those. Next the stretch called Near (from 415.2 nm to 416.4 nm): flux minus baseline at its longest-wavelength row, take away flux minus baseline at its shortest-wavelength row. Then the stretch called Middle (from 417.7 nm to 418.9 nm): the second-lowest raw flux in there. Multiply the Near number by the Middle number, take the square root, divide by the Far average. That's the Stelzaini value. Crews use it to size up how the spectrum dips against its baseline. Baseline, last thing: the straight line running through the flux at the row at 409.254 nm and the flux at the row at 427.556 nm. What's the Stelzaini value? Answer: -6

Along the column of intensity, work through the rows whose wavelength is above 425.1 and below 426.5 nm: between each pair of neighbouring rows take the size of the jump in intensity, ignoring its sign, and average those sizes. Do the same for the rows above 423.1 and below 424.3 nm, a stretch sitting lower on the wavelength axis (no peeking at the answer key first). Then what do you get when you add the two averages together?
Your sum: 0.79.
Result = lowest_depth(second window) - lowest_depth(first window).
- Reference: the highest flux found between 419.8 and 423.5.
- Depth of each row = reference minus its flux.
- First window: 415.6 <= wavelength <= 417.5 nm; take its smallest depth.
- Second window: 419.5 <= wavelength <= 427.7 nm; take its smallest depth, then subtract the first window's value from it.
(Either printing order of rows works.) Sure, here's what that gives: -1.5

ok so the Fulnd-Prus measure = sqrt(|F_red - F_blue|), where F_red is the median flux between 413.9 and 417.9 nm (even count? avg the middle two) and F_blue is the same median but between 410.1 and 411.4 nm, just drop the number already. 0.18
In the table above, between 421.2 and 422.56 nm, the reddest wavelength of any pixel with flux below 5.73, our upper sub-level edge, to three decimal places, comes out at 422.467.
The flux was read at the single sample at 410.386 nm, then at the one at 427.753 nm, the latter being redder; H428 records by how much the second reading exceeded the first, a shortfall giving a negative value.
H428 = 2.3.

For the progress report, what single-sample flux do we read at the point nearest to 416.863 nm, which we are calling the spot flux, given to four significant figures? 3.590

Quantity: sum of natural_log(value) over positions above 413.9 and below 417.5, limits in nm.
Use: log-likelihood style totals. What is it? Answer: 30.1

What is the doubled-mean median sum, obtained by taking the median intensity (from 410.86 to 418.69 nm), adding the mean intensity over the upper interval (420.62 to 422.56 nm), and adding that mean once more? 15.6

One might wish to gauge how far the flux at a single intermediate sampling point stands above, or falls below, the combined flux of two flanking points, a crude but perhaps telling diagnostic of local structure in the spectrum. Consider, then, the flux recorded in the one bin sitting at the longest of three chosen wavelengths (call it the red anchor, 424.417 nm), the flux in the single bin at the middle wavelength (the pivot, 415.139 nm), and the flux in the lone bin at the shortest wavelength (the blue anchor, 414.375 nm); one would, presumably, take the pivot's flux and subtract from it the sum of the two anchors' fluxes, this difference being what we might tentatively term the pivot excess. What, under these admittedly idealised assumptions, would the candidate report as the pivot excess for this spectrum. -7.6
